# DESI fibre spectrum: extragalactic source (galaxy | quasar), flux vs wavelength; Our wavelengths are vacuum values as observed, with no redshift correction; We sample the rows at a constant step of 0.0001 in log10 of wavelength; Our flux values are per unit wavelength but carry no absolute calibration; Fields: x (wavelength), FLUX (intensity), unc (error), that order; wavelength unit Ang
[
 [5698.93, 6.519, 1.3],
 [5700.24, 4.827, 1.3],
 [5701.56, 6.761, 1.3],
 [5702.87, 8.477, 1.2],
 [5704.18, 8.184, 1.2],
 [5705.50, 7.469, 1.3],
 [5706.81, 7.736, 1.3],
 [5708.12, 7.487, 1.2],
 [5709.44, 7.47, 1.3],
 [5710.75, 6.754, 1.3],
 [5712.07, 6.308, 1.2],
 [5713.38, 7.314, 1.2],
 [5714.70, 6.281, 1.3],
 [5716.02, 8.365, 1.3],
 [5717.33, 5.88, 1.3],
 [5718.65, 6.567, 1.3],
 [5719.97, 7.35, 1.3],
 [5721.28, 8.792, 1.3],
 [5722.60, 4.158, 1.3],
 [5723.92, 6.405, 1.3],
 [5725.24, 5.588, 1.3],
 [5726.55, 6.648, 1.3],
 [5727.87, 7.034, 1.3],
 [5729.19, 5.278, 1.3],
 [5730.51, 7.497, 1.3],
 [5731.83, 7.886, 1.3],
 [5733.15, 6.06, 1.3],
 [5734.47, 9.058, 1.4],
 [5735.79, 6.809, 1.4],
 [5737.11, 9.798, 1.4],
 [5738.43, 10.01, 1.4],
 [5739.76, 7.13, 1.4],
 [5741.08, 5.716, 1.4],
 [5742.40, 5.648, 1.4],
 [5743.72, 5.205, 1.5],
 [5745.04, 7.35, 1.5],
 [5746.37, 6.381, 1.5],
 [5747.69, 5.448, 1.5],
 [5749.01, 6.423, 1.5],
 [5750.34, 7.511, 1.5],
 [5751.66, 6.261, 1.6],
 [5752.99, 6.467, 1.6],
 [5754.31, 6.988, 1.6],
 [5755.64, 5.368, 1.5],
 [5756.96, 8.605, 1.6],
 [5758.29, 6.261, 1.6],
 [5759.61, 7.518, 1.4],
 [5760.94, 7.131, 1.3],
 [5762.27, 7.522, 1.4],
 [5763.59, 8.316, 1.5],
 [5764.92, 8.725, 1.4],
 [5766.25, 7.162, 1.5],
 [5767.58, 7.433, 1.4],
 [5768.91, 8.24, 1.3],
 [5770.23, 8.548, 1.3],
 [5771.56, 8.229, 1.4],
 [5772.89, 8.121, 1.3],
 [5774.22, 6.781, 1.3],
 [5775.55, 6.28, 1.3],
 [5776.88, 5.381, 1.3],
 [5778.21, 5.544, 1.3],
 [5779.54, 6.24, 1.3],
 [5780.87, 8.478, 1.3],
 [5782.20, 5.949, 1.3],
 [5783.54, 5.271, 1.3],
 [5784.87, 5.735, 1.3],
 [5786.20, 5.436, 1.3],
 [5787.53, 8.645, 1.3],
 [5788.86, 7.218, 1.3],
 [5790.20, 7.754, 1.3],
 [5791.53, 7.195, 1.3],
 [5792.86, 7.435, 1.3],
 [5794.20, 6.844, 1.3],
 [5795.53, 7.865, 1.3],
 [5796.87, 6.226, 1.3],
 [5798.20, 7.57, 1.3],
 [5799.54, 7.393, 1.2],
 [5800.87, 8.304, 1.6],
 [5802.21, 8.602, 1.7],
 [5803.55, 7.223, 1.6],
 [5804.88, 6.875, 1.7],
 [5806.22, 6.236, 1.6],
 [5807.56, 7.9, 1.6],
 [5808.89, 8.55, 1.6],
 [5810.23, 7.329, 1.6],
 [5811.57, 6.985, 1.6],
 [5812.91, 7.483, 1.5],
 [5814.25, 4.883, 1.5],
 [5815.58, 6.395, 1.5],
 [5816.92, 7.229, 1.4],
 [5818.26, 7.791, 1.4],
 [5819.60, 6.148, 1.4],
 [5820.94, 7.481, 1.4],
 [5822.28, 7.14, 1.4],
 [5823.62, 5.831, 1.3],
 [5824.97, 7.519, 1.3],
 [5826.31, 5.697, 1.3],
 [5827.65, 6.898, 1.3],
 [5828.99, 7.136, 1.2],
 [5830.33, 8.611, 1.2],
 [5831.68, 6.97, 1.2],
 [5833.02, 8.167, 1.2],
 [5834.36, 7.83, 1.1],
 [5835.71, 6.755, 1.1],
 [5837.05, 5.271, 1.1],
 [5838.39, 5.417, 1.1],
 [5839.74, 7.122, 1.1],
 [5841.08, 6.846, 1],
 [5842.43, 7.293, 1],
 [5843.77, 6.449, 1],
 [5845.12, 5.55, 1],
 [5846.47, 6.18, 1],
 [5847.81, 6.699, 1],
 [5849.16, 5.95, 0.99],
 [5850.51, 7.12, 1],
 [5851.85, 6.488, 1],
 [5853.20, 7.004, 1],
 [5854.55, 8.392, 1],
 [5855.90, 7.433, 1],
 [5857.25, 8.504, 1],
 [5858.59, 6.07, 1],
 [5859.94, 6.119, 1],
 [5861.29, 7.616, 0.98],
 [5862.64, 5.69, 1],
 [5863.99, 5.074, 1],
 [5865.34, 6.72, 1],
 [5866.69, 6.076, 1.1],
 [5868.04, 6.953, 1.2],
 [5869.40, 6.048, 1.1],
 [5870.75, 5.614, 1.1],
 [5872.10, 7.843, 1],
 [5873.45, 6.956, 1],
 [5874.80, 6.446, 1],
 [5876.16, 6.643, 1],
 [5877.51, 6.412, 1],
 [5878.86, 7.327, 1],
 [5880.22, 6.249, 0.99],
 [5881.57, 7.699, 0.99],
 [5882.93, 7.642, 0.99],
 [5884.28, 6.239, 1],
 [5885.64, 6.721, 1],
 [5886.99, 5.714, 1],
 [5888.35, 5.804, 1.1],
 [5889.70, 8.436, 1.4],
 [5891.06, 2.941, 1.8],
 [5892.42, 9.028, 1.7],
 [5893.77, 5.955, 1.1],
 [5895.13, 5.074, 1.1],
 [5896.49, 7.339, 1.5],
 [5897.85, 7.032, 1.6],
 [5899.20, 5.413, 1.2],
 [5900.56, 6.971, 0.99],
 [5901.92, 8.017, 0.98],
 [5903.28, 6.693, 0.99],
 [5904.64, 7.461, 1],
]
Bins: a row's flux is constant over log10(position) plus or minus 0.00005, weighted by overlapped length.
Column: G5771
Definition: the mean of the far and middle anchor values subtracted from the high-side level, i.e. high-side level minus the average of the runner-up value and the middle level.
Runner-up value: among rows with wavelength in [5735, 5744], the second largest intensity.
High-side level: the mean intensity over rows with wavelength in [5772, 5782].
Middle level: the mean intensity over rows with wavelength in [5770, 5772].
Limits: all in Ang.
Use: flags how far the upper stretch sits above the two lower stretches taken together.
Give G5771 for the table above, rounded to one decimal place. -2.4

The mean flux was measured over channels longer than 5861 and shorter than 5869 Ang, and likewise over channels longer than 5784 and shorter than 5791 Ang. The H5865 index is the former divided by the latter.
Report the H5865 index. 0.91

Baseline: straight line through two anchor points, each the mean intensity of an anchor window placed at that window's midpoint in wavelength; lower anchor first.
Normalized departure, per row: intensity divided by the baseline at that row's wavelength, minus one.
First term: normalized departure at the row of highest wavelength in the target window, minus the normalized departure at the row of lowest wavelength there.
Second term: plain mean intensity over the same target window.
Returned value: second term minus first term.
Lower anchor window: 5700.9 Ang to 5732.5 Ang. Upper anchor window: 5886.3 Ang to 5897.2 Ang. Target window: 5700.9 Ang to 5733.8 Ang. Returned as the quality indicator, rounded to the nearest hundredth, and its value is 7.03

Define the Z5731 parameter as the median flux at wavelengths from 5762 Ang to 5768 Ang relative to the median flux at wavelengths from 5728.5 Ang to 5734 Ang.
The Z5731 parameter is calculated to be 1.11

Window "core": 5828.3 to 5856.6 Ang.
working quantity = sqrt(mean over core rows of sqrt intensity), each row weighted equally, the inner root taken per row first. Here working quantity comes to 1.62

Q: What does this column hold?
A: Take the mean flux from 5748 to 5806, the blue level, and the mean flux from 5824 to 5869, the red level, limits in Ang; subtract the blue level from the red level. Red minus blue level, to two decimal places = -0.36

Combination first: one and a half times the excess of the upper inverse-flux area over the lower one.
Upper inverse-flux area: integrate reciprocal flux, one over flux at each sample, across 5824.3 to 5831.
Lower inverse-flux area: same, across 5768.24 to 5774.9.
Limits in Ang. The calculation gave 0.17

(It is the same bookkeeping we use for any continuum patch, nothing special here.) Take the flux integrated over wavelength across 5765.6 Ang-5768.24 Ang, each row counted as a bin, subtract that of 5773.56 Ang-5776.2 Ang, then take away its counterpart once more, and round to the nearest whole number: -15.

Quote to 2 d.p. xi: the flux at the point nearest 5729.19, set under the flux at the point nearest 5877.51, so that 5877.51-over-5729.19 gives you 1.21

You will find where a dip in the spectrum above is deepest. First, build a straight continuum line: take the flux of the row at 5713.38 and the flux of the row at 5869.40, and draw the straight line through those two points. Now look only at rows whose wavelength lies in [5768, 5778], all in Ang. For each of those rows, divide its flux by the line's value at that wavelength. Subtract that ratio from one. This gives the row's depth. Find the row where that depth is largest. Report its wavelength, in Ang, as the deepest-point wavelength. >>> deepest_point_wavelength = 5776.88 Ang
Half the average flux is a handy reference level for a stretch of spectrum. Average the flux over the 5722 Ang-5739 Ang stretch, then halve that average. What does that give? 3.55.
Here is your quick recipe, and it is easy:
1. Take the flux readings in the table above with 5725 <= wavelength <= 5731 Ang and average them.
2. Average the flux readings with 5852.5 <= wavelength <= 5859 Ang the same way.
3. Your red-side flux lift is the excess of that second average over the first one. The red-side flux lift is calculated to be 1.1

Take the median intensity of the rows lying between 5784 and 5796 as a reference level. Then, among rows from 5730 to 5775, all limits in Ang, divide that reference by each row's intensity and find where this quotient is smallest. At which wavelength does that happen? 5738.43 Ang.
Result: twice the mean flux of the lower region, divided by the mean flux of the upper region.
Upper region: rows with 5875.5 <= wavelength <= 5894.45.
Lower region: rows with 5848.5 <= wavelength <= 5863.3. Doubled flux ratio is 2.10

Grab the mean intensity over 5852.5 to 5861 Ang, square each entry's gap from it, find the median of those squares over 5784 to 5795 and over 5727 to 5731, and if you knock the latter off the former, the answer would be 0.15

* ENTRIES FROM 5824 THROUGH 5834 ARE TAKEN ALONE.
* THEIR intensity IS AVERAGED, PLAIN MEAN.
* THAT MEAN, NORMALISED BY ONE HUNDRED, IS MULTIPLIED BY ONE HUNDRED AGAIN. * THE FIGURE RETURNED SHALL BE 7.3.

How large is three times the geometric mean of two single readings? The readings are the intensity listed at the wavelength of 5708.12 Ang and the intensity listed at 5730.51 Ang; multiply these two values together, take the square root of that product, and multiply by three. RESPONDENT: 22.5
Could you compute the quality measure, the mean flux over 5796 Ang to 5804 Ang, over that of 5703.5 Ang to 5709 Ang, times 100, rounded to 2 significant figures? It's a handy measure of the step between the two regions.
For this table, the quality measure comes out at 98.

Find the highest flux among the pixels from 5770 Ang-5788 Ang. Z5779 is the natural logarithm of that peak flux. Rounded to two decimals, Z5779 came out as 2.16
